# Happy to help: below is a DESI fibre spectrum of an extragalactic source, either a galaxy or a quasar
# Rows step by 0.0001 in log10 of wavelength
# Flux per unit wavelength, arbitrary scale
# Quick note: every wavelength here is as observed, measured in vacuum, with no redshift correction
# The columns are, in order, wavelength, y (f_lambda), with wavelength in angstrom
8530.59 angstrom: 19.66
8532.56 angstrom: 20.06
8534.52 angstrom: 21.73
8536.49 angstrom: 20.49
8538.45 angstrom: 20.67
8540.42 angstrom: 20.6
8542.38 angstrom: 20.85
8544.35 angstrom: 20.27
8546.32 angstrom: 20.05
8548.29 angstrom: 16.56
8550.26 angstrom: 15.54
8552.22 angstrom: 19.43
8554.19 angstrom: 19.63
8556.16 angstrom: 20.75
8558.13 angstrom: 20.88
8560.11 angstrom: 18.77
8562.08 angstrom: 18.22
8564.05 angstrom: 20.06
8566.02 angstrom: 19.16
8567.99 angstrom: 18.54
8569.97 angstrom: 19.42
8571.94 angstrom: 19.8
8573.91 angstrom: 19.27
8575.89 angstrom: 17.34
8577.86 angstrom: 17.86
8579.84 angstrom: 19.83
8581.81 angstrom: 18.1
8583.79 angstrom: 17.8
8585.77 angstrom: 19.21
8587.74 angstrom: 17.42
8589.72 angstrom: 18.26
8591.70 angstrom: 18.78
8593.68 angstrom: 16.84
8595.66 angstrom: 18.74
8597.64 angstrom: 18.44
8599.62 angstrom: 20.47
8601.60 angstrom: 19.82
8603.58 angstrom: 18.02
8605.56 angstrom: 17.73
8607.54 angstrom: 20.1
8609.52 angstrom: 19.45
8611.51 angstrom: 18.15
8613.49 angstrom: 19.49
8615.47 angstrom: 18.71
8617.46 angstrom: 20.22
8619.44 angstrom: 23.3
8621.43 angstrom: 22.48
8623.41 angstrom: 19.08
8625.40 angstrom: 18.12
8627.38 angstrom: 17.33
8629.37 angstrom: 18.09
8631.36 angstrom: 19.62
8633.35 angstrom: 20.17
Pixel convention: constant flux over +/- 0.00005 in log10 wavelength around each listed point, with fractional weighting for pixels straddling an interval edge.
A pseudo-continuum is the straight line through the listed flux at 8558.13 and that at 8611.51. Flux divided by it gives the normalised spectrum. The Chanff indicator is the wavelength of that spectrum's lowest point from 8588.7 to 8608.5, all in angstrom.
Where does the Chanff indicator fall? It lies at 8593.68 angstrom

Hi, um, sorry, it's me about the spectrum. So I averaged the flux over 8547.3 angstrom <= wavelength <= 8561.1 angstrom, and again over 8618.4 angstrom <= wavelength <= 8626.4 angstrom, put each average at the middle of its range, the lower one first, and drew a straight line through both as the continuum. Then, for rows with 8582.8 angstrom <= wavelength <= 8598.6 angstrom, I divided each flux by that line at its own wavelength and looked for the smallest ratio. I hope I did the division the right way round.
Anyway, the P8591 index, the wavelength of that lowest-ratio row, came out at 8593.68 angstrom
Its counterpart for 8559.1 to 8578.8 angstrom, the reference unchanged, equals 8575.89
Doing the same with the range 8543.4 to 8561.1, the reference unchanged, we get 8550.26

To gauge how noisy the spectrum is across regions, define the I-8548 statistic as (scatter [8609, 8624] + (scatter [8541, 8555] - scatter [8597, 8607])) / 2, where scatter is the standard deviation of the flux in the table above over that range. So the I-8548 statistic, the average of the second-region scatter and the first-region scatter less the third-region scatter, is 1.3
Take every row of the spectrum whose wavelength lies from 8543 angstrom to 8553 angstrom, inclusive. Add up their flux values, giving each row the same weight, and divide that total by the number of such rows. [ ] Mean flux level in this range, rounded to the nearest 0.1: 18.4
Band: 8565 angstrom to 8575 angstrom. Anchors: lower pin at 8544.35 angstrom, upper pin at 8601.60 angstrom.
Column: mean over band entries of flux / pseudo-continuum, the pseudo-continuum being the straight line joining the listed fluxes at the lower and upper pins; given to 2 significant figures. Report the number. 0.96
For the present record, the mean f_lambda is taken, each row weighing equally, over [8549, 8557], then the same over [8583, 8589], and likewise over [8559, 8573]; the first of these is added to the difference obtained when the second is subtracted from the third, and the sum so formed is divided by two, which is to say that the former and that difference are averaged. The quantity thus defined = 9.9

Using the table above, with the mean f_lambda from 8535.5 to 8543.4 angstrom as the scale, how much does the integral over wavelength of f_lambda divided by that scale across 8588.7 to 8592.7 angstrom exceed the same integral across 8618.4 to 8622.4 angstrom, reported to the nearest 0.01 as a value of -0.85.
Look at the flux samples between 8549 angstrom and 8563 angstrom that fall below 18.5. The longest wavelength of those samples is 8562.08 angstrom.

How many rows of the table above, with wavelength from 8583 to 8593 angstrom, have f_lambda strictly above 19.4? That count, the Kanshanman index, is 0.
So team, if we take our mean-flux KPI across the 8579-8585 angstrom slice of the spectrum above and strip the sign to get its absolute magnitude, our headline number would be 18.6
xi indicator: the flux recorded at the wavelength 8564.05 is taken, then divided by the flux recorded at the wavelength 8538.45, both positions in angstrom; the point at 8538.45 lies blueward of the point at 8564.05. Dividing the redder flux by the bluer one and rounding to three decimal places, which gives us 0.970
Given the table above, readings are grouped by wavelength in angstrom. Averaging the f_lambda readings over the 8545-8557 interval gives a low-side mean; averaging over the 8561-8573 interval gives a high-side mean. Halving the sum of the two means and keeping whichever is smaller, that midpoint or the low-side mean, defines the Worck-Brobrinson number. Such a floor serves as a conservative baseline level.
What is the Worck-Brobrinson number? 18.7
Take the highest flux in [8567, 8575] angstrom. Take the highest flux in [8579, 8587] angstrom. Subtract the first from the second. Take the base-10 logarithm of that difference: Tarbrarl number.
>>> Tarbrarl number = -1.5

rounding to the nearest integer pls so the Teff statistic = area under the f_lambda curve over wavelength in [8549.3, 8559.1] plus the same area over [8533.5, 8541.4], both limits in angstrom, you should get 354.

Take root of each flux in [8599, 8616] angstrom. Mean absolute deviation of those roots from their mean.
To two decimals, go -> 0.10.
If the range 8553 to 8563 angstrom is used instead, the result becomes 0.10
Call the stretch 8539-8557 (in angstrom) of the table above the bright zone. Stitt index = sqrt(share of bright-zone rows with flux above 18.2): 0.88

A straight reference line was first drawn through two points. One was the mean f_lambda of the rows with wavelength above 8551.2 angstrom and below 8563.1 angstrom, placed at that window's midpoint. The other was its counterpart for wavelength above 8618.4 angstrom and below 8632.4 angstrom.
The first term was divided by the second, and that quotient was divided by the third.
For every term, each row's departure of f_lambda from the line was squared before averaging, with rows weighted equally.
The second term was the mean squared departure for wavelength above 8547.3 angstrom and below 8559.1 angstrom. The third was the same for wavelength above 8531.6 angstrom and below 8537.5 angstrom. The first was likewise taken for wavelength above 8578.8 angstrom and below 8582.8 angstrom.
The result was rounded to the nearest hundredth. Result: 0.13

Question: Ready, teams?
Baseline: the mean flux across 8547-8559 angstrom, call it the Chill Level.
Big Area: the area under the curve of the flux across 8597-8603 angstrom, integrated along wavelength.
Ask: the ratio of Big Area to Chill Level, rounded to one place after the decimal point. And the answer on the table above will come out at 6.2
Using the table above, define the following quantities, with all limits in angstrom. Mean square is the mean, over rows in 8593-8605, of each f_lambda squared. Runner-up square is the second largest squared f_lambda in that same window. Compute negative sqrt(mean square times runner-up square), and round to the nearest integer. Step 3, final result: -372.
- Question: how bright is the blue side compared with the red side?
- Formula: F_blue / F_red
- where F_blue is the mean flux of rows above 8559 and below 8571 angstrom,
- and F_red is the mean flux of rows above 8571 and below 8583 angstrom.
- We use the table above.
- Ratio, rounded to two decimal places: 1.02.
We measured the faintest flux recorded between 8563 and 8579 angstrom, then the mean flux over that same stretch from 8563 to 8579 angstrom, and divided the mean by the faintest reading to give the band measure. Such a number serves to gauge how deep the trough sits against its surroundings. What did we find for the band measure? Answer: 1.092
